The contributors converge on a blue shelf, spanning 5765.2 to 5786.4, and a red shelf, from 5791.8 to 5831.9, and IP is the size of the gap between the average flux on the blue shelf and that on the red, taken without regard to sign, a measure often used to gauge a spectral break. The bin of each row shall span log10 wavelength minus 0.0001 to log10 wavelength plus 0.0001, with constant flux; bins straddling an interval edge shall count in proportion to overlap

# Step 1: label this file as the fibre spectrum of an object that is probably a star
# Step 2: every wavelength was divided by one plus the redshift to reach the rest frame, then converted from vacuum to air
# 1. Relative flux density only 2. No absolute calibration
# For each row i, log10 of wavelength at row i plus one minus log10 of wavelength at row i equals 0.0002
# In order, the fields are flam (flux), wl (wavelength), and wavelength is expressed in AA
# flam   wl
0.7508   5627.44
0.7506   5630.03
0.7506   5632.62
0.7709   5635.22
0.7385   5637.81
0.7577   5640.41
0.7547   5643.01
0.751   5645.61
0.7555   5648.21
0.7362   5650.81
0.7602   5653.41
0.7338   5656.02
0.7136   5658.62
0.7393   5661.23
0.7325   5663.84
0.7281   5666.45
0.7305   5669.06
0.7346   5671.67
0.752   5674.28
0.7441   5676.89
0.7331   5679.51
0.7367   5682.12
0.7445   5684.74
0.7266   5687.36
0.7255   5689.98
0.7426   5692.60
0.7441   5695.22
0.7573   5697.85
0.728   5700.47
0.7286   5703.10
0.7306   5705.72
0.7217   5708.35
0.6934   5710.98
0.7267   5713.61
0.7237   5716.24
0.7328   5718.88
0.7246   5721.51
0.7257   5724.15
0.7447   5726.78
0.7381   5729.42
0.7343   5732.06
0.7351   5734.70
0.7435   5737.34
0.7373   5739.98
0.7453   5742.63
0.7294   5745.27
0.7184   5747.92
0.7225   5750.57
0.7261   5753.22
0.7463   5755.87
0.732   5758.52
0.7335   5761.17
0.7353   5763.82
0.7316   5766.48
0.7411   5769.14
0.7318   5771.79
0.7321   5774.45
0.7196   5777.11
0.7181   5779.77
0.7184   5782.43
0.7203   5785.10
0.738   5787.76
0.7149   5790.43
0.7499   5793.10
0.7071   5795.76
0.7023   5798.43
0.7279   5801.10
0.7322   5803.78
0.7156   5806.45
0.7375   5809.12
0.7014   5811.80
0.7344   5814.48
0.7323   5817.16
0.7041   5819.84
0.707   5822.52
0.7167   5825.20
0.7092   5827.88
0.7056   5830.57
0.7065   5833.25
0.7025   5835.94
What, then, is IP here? 0.0077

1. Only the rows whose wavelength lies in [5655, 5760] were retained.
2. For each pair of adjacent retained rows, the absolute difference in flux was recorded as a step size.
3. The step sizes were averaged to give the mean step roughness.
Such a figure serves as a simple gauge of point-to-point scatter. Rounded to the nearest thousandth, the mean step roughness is 0.010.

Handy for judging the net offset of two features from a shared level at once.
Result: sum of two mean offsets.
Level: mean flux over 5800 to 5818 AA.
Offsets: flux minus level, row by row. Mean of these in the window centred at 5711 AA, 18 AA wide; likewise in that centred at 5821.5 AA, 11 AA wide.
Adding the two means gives -0.014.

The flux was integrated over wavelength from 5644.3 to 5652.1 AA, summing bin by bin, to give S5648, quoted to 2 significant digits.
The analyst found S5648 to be 5.8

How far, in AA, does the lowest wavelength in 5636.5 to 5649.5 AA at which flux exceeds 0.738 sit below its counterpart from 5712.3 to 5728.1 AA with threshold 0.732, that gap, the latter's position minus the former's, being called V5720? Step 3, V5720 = 81.1 AA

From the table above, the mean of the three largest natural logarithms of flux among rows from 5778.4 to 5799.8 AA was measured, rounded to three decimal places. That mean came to -0.307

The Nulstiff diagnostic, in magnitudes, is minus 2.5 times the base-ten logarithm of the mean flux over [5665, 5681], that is 0.331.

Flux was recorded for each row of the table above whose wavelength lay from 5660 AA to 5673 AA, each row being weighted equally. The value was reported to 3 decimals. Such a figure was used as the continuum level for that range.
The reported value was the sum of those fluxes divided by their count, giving 0.733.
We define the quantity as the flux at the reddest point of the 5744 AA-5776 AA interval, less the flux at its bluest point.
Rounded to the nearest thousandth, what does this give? 0.003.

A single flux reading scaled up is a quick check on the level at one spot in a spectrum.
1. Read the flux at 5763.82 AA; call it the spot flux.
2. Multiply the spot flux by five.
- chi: 3.68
